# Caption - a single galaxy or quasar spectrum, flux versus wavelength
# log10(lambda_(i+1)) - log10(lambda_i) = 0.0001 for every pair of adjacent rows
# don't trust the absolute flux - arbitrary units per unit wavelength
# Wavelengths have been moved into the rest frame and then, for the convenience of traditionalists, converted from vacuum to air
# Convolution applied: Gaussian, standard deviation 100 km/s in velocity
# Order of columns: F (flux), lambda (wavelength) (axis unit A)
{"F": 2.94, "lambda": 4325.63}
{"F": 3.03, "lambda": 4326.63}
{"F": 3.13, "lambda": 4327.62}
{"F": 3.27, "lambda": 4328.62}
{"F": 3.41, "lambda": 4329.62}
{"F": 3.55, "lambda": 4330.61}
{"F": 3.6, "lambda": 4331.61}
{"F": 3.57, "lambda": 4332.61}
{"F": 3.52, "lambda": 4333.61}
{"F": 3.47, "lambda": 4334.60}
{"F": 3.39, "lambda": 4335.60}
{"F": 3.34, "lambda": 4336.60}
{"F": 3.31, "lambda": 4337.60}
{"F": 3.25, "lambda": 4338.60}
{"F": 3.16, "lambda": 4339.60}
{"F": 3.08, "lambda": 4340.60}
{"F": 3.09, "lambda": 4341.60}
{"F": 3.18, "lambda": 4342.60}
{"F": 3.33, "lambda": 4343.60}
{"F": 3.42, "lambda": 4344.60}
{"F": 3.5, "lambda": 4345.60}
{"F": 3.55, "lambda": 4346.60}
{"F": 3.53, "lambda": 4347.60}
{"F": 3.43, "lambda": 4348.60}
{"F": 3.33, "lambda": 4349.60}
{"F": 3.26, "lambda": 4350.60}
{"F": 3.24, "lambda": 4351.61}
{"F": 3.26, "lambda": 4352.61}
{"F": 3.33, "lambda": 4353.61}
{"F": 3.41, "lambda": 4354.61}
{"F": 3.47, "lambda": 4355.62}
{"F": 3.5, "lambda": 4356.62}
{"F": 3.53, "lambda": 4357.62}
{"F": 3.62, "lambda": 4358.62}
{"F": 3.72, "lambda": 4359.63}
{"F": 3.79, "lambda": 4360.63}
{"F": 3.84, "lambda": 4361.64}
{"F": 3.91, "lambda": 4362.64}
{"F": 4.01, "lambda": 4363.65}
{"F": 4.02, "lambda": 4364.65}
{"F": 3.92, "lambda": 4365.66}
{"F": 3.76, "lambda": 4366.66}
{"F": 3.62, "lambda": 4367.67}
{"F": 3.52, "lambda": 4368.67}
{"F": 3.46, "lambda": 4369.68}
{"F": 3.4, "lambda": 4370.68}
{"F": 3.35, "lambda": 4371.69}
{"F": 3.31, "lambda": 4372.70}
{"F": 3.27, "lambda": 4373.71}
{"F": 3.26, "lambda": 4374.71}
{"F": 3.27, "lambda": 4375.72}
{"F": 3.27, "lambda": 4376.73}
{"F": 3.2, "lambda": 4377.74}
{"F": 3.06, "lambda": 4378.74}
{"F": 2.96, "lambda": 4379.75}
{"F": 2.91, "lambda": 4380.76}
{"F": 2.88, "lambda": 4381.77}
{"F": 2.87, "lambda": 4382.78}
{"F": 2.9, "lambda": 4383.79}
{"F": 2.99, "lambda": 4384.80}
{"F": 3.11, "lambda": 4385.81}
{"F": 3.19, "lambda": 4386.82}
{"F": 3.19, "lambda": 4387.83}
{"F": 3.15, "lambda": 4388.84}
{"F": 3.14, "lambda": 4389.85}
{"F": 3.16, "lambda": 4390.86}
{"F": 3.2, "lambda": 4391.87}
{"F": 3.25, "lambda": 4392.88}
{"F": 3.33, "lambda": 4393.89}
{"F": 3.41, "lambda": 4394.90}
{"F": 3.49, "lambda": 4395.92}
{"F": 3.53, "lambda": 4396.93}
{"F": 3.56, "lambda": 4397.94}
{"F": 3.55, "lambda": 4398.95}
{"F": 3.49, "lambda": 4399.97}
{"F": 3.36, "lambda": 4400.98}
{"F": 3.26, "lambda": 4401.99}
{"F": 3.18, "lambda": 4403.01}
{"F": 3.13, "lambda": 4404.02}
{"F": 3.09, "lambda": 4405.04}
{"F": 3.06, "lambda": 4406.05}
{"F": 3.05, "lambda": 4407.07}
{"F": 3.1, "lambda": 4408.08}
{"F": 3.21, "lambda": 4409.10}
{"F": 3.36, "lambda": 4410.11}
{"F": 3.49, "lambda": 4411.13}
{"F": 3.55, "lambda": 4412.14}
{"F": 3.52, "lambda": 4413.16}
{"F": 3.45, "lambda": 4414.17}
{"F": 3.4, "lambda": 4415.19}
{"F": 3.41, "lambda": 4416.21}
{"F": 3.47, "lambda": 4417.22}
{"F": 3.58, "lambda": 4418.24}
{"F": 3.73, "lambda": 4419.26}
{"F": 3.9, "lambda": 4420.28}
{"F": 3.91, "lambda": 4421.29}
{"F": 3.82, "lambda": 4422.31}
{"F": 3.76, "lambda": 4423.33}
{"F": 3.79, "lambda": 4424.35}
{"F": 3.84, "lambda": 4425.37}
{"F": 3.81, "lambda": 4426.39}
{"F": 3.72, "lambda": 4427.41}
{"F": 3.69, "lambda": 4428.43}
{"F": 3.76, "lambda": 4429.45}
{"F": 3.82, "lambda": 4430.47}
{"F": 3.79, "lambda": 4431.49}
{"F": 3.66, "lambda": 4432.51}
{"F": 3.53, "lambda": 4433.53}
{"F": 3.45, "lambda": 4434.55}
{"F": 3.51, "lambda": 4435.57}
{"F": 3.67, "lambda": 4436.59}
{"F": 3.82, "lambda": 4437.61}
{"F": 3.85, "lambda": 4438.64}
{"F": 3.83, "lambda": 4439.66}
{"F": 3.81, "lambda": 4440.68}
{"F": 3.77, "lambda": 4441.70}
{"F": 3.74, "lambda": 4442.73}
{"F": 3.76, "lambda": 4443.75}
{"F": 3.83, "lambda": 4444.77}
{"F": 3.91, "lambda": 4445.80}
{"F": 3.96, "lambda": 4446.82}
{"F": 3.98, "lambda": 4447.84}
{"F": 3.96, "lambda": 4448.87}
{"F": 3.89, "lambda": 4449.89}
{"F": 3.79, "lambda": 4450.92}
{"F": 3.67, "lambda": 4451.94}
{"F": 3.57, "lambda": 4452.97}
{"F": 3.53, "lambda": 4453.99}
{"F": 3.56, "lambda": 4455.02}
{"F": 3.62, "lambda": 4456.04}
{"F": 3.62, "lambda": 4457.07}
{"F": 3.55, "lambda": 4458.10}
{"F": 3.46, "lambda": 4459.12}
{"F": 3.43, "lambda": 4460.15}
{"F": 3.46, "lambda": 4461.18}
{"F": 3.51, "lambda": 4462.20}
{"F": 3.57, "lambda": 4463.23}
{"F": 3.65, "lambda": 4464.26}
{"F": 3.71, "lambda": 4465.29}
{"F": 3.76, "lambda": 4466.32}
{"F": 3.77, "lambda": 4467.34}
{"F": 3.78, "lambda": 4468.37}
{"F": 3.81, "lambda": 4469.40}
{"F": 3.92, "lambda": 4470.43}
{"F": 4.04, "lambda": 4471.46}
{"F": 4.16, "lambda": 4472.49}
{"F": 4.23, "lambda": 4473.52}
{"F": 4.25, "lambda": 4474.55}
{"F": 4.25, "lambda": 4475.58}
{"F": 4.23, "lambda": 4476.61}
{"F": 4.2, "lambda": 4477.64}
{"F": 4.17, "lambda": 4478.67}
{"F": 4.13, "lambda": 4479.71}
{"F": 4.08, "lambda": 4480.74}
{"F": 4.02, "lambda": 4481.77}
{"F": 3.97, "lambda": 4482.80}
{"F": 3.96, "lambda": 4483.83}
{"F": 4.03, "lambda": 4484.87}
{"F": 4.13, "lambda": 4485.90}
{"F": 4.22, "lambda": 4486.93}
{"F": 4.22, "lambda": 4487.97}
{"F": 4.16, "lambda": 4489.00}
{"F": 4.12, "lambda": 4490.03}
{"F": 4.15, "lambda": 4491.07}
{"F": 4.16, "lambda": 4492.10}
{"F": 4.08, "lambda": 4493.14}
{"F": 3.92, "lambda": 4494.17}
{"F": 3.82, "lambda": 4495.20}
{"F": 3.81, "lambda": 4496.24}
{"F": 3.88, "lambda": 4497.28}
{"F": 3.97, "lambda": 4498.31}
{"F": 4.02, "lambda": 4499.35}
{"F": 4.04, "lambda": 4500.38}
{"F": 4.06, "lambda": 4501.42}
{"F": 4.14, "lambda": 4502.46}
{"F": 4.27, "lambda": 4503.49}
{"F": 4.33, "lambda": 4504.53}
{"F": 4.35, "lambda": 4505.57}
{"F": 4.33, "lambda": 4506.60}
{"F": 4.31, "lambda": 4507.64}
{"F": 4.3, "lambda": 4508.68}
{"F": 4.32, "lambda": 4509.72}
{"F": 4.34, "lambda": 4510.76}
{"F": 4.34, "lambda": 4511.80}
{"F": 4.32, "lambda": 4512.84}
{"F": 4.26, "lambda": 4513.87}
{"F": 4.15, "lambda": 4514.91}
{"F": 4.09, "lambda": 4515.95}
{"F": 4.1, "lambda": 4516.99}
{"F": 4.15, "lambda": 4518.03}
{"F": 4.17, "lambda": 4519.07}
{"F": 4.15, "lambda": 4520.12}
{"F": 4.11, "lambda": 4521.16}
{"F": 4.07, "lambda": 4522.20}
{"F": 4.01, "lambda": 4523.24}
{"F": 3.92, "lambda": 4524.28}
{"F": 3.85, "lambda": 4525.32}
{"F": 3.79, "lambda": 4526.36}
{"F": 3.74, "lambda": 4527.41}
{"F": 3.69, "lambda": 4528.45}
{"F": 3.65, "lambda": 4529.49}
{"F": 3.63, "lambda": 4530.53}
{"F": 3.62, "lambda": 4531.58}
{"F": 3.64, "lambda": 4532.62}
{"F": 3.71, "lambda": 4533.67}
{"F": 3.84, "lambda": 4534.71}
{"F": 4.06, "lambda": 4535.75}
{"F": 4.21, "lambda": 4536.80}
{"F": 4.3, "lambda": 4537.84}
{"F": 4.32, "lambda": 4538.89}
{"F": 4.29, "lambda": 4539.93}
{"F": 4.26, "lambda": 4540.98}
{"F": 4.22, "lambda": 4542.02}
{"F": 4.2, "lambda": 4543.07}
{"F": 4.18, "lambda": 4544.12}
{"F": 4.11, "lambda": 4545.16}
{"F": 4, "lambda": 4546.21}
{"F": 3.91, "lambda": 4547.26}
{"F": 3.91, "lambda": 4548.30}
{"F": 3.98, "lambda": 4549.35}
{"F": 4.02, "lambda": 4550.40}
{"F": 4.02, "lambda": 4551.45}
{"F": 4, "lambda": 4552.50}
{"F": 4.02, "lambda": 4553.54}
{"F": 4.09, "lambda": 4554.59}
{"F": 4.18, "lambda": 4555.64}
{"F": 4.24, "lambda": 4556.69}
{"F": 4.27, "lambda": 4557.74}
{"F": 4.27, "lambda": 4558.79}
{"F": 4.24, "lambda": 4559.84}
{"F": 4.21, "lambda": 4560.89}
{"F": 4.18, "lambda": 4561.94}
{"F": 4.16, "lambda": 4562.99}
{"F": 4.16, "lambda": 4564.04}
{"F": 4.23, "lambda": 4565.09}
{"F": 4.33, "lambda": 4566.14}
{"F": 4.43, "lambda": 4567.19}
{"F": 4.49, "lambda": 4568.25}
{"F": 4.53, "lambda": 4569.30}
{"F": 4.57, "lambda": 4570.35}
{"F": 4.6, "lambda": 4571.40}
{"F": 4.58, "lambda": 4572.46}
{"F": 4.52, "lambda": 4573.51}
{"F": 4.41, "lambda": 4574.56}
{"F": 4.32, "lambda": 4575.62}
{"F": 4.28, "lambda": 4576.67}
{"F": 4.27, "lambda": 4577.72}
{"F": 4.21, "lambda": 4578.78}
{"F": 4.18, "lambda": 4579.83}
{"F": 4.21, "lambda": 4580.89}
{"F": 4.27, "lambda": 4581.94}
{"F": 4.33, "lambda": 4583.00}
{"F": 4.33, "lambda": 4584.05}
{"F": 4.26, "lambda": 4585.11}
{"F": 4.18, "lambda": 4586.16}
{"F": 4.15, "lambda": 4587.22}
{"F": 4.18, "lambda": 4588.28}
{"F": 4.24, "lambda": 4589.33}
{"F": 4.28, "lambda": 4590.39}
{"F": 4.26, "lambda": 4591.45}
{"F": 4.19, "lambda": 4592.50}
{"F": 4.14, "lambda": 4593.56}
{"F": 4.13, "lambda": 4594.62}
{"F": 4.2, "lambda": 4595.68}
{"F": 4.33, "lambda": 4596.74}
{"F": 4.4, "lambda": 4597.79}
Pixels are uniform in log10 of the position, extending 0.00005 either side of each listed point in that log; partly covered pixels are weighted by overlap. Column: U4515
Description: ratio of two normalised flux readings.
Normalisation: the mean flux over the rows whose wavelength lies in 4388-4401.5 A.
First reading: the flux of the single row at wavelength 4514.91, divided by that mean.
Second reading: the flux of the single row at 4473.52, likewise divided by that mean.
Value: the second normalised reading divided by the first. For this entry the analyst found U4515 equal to 1.02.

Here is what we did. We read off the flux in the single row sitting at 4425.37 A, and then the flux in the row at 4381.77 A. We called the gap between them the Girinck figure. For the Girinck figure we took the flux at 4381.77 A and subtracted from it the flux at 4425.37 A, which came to -1.0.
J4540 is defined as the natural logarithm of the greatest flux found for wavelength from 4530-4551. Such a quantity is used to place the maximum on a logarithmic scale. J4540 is 1.46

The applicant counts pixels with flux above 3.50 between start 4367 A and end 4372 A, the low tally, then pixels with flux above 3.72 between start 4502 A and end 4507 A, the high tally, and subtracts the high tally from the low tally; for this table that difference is -3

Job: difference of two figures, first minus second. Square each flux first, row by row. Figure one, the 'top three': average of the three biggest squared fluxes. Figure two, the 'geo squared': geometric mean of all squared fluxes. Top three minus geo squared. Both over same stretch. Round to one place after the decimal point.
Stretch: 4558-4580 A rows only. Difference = 2.2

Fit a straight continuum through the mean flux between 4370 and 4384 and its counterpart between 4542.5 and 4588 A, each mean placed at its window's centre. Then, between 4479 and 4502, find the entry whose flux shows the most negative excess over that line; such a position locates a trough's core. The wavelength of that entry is 4496.24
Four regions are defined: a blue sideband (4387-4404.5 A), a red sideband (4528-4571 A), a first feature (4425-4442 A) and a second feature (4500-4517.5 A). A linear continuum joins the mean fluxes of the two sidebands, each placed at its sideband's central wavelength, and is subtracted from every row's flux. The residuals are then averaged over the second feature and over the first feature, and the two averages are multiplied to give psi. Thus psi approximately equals 0.073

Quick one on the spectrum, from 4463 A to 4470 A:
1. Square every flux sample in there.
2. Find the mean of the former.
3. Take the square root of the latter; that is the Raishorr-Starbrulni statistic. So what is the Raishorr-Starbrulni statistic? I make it 3.7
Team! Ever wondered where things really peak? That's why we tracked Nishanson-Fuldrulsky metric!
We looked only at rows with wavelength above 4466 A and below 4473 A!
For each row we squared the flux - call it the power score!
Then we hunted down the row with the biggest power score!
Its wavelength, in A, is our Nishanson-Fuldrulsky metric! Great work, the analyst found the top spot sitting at 4472.49 A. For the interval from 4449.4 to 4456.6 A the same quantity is 4449.89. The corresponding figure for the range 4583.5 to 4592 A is 4584.05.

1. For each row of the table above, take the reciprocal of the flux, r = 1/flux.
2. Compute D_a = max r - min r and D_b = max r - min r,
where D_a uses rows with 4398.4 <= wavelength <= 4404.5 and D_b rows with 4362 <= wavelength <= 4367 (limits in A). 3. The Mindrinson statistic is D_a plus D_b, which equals 0.055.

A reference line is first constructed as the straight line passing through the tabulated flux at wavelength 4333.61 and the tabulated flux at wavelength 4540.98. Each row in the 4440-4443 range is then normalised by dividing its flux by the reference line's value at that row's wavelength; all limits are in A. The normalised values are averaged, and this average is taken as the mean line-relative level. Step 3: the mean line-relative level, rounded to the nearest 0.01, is 0.97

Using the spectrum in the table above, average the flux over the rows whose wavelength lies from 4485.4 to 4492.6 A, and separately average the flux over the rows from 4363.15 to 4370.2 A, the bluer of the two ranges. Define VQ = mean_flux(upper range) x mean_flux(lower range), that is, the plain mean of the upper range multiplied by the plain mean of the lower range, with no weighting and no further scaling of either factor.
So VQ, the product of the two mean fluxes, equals 15.7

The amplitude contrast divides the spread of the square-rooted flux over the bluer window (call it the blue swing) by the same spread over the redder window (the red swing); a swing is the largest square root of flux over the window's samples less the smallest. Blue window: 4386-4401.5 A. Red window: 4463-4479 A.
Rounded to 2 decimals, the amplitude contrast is 0.67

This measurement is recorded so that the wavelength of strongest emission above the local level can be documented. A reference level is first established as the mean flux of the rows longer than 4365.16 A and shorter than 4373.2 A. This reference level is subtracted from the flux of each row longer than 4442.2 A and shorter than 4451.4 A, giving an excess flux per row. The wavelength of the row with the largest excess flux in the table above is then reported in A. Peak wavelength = 4447.84 A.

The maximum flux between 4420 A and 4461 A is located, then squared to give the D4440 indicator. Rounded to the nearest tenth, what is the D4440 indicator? 15.8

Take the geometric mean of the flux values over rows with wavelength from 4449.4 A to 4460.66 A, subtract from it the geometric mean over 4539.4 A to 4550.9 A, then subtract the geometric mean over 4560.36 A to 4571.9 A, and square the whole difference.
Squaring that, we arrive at 23.4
